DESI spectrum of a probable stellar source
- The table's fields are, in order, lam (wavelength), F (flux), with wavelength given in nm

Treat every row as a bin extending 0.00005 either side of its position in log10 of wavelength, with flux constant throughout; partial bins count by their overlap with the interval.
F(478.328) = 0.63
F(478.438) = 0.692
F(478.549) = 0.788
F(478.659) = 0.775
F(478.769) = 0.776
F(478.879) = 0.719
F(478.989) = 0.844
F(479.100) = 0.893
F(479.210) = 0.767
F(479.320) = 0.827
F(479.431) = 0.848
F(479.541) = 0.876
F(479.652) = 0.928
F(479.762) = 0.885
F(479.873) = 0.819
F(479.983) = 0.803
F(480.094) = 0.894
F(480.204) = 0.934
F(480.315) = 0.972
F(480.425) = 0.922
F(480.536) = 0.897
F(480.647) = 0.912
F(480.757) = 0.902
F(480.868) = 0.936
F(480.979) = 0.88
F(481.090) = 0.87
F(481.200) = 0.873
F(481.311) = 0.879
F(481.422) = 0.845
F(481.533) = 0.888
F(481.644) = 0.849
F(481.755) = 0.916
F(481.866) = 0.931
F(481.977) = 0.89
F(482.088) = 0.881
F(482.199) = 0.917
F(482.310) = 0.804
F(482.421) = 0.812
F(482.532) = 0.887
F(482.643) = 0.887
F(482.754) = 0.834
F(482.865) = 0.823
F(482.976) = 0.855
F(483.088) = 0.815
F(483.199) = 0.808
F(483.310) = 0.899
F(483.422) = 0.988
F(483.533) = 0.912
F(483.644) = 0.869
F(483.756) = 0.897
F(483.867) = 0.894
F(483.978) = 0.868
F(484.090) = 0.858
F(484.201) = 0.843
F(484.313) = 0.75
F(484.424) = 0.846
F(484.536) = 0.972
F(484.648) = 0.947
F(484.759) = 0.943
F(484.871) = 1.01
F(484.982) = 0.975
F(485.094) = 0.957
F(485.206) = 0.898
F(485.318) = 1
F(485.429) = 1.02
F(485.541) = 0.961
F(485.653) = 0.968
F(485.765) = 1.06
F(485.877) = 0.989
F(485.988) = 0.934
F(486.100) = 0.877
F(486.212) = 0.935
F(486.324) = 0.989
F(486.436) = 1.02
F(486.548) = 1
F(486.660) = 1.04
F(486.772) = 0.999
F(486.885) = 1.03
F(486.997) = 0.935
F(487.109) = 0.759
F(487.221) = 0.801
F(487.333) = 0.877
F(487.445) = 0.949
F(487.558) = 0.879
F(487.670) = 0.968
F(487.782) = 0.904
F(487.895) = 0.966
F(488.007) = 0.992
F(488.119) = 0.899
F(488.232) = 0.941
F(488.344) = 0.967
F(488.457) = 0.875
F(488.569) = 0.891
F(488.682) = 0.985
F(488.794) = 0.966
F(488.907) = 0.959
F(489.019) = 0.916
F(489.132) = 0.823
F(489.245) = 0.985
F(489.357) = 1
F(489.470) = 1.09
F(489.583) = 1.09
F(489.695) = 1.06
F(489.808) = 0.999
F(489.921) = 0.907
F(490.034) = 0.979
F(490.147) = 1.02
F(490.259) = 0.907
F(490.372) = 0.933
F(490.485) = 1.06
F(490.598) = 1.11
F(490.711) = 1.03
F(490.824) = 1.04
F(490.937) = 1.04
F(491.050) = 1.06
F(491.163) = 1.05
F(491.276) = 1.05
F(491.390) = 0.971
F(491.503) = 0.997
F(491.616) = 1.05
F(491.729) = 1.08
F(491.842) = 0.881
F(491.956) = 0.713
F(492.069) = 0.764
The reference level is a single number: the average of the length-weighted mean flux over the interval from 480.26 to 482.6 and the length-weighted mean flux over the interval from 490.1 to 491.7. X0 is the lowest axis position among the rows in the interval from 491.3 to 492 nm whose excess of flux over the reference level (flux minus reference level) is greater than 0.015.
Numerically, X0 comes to 491.503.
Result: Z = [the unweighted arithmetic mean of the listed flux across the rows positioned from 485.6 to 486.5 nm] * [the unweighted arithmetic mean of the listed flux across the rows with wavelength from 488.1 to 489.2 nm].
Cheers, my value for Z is 0.90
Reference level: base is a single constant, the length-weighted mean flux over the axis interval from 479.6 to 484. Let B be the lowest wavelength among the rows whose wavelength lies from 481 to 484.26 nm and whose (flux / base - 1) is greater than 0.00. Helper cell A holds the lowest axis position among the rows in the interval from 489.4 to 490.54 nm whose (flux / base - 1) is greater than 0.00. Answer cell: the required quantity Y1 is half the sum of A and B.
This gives 485.50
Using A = 489.470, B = 481.533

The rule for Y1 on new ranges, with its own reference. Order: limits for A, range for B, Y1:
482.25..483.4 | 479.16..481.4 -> 481.09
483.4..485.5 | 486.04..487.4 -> 484.82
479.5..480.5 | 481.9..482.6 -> 480.81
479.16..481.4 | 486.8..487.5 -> 483.27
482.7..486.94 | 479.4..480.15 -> 481.48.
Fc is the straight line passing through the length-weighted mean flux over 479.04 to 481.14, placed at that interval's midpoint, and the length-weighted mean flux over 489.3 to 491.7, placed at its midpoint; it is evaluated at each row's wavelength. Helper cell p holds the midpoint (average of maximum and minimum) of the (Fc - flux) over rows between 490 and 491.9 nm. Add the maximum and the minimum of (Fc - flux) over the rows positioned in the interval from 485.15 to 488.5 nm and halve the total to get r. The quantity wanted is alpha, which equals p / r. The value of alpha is 0.6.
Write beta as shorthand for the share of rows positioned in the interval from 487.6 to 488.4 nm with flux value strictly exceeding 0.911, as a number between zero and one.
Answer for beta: 0.7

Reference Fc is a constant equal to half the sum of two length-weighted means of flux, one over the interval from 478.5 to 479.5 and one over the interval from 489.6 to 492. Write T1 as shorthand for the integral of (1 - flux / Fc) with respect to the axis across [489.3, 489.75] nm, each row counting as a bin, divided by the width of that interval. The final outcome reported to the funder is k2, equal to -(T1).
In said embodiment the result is 0.174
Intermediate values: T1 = -0.17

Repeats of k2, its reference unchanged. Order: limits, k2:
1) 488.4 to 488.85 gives 0.029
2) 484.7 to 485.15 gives 0.076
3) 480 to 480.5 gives 0.018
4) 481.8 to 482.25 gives 0.002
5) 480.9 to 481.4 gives -0.030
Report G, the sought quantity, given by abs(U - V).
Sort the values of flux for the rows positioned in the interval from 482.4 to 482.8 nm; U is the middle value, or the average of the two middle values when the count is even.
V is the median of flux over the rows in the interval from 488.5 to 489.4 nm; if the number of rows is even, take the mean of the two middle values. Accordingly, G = 0.10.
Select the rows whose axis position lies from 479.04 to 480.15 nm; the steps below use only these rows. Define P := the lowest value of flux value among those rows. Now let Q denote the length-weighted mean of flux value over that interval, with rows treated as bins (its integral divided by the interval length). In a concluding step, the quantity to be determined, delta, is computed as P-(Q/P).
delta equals -0.35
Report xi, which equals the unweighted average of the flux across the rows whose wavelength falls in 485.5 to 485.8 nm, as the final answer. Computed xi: 1.00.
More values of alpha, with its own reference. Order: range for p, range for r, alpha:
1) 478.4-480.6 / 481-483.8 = 1.5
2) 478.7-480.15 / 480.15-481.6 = -3.0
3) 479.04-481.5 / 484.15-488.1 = 0.1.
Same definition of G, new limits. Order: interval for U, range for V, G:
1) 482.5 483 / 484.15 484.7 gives 0.01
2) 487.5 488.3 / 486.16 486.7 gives 0.06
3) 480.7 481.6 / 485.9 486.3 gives 0.05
